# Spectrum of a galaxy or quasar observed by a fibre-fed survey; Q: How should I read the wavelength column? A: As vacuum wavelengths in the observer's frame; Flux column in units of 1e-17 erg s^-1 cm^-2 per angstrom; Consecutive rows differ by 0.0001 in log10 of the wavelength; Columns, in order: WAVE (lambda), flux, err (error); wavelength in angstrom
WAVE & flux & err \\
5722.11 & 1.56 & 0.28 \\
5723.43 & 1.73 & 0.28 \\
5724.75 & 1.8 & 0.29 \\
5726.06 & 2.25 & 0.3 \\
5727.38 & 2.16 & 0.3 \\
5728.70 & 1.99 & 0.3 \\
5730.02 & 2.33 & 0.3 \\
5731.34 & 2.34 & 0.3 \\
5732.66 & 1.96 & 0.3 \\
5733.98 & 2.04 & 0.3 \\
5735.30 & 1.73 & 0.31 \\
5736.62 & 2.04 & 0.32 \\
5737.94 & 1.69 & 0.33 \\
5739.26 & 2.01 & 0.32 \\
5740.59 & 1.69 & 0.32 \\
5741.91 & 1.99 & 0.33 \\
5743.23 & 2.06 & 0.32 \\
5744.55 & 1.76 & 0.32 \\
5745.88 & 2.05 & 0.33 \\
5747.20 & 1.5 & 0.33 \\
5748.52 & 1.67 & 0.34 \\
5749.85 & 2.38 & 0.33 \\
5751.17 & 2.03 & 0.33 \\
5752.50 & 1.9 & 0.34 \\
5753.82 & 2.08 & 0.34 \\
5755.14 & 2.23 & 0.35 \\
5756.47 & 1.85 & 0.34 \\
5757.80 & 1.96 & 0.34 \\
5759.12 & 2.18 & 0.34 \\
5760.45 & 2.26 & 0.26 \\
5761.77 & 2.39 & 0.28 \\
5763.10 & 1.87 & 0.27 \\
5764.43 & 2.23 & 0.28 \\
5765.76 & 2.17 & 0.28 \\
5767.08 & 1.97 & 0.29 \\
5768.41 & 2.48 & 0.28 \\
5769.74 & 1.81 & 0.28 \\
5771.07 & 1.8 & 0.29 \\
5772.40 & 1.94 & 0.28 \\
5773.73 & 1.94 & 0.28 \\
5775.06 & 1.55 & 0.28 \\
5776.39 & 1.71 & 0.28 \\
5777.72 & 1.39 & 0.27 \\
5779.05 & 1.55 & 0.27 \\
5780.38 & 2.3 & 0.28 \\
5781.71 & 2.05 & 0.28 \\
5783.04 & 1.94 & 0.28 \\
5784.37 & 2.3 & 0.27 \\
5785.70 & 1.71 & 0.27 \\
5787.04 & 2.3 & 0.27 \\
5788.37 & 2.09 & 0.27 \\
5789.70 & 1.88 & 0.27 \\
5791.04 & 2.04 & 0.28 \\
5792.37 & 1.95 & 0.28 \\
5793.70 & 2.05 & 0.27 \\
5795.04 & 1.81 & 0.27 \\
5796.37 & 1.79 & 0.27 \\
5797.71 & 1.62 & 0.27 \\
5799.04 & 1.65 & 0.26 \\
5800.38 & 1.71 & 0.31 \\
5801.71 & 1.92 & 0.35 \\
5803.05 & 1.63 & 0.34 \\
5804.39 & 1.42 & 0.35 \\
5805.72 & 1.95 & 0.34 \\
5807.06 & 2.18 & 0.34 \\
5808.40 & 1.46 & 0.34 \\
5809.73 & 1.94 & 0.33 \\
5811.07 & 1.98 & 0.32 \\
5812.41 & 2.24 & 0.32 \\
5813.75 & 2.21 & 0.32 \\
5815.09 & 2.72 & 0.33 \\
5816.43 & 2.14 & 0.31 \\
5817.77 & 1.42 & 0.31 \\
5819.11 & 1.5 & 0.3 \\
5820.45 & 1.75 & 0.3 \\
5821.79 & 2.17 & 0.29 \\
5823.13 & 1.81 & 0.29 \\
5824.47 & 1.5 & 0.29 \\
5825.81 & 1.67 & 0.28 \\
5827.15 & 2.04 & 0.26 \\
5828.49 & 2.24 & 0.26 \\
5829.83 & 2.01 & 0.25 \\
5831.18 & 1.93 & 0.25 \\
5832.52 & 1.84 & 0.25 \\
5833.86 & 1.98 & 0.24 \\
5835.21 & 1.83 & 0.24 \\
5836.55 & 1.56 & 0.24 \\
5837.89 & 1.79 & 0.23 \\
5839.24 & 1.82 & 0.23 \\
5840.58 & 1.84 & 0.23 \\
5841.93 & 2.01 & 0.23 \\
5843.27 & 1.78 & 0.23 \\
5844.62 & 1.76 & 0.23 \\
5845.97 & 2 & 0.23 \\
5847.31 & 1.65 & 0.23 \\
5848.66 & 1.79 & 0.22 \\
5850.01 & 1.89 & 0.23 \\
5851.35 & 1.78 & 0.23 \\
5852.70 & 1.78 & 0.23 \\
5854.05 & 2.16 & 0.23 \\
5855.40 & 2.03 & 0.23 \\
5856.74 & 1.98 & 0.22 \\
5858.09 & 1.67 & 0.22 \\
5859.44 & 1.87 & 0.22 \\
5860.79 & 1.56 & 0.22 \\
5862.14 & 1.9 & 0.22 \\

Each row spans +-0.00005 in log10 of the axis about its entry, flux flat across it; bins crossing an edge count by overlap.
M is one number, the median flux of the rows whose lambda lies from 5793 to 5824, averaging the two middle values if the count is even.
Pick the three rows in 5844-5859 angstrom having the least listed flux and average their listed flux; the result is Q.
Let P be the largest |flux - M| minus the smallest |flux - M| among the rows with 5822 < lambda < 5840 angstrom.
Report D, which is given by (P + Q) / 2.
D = 1.06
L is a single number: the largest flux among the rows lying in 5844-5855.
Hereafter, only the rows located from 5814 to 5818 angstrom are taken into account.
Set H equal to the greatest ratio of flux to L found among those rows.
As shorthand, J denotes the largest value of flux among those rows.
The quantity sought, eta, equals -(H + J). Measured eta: -3.98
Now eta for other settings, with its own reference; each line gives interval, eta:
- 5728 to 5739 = -3.42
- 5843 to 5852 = -2.93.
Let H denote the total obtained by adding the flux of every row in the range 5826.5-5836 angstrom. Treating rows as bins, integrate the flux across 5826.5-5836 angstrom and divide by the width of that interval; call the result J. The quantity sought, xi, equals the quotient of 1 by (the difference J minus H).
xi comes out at -0.0841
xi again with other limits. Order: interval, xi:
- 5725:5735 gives -0.0772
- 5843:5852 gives -0.0922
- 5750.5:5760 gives -0.0820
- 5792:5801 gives -0.0927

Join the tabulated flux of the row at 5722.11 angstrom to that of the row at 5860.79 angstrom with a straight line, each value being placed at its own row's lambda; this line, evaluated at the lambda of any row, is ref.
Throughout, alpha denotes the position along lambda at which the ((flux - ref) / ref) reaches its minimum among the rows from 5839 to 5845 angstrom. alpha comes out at 5844.62 angstrom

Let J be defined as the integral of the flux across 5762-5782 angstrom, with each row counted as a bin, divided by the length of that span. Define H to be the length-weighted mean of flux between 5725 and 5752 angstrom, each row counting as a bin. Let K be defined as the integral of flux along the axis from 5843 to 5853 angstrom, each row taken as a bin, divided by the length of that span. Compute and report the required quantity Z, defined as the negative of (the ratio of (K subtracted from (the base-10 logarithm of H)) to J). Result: 0.78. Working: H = 1.98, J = 1.92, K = 1.80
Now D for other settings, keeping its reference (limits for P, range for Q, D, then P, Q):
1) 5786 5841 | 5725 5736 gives 1.40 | 0.9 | 1.89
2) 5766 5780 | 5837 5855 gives 1.20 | 0.7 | 1.73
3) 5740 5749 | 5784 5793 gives 1.05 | 0.3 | 1.85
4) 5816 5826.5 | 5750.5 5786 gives 0.94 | 0.4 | 1.50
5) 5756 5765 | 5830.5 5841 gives 1.13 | 0.5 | 1.72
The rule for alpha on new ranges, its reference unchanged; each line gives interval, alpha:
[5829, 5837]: 5836.55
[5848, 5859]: 5858.09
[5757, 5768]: 5763.10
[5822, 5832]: 5824.47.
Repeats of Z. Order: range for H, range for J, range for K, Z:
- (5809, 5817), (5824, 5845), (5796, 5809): 0.75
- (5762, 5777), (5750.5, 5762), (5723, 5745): 0.81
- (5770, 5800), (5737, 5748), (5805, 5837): 0.89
